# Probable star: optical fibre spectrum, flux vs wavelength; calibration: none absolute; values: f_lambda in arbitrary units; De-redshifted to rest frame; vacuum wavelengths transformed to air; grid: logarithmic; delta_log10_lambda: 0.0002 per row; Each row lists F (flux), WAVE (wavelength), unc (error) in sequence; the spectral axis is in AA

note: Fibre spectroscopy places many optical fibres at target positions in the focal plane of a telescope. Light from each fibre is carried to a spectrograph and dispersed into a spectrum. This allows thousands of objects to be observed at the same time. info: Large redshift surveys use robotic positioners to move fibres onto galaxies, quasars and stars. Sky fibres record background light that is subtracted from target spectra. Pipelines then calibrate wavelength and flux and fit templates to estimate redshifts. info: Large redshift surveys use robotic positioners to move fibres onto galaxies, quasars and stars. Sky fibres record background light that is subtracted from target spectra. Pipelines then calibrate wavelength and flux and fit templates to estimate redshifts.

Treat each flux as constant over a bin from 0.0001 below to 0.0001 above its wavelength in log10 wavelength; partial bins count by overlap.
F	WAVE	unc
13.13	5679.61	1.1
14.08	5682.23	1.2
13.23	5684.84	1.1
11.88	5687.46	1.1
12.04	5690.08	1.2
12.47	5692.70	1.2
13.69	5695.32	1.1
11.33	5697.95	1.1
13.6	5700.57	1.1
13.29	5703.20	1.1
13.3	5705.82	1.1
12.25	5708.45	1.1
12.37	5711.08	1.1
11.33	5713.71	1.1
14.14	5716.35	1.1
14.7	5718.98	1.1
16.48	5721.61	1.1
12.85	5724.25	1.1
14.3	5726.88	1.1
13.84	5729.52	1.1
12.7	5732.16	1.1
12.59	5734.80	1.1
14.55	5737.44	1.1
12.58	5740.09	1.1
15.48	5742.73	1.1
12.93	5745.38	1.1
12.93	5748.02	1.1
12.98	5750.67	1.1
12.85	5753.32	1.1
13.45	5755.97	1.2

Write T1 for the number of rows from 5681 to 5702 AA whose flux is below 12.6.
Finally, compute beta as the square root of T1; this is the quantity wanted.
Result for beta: 2.0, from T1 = 4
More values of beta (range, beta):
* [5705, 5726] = 1.7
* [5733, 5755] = 1.4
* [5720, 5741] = 1.4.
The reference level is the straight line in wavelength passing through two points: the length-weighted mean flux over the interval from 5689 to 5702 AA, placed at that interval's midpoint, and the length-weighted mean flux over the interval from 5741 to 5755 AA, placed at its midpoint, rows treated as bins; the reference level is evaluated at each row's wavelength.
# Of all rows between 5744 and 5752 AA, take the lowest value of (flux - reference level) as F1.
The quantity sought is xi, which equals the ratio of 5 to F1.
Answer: -10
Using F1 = -0.48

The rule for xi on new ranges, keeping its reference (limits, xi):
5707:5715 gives -3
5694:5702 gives -4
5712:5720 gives -3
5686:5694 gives -8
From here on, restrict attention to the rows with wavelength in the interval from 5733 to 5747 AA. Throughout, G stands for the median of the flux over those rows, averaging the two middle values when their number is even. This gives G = 12.9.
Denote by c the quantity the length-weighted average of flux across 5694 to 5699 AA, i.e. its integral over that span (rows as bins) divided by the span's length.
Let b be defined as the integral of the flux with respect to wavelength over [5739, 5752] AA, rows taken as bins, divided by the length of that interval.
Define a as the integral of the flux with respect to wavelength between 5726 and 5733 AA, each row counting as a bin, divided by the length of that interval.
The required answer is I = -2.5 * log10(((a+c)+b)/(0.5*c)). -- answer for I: -2.00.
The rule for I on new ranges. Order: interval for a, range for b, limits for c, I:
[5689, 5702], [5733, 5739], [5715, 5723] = -1.84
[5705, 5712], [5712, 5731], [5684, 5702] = -1.98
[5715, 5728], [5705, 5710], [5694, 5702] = -1.99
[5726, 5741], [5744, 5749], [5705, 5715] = -2.00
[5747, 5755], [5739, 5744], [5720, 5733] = -1.91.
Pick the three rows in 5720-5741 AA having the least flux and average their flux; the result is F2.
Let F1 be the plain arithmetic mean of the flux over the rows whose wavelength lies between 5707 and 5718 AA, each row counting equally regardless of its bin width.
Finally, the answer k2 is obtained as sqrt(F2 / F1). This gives 1.00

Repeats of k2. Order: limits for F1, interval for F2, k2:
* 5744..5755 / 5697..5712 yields 0.96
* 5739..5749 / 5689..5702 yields 0.94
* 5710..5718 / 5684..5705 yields 0.97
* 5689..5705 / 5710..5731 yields 0.98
